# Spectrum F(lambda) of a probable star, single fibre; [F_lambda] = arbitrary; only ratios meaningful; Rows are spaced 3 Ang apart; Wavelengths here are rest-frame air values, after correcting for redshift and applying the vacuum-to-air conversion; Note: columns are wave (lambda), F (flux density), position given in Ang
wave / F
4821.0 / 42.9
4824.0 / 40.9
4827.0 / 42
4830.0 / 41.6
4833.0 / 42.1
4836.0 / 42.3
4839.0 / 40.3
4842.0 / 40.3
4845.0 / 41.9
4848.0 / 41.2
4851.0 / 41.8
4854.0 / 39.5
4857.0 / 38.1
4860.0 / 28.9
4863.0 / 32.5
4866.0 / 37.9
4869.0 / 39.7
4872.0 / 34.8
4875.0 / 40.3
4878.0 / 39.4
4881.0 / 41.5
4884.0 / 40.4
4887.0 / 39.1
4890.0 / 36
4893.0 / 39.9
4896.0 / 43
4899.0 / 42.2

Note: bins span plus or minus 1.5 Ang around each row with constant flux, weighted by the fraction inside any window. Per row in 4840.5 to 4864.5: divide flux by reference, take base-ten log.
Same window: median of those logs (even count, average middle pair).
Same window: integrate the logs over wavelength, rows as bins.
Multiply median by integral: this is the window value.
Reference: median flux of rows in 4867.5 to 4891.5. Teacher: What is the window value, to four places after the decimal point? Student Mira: -0.0019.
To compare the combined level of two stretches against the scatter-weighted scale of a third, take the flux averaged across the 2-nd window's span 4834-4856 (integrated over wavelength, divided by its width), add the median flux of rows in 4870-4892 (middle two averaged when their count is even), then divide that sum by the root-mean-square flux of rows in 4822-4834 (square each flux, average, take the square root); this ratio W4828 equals 1.93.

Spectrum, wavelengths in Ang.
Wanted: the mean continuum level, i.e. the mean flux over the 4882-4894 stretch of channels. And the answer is 38.9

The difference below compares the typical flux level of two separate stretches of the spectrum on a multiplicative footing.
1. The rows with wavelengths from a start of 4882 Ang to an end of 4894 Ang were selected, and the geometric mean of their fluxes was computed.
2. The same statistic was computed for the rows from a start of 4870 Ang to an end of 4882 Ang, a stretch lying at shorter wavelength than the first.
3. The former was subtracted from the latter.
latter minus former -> 0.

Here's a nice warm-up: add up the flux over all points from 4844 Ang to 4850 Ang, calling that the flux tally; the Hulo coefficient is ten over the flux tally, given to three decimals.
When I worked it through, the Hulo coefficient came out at 0.120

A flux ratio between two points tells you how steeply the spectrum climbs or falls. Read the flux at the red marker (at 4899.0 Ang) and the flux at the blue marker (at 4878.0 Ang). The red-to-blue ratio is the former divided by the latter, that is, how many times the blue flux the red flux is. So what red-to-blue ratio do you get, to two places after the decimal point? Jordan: 1.07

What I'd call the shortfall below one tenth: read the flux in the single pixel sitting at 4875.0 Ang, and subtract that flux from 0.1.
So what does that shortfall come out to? -40.2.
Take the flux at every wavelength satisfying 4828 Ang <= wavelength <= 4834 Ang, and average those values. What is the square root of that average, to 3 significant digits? 6.47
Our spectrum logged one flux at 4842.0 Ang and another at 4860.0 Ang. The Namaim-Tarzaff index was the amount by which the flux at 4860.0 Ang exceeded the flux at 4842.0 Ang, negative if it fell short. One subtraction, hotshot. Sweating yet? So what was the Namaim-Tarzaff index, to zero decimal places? -11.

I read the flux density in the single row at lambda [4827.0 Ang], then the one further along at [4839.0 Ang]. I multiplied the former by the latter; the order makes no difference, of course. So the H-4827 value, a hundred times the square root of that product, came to 4114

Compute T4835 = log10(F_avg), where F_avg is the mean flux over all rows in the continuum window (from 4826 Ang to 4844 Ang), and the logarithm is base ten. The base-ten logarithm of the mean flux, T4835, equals 1.62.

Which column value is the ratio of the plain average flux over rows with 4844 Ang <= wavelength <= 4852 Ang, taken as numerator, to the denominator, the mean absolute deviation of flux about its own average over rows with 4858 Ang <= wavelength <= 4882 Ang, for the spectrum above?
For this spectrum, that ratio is 11.5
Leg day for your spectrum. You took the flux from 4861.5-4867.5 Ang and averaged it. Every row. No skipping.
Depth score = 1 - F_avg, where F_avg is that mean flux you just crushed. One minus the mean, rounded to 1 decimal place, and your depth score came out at -34.2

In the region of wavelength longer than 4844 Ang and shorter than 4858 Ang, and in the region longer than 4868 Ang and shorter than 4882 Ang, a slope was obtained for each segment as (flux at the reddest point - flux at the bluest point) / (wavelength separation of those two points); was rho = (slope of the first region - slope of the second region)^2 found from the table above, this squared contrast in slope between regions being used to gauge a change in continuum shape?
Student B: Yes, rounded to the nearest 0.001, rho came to 0.218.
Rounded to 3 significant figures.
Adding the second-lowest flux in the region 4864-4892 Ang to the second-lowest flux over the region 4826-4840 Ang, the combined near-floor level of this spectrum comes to 77.6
